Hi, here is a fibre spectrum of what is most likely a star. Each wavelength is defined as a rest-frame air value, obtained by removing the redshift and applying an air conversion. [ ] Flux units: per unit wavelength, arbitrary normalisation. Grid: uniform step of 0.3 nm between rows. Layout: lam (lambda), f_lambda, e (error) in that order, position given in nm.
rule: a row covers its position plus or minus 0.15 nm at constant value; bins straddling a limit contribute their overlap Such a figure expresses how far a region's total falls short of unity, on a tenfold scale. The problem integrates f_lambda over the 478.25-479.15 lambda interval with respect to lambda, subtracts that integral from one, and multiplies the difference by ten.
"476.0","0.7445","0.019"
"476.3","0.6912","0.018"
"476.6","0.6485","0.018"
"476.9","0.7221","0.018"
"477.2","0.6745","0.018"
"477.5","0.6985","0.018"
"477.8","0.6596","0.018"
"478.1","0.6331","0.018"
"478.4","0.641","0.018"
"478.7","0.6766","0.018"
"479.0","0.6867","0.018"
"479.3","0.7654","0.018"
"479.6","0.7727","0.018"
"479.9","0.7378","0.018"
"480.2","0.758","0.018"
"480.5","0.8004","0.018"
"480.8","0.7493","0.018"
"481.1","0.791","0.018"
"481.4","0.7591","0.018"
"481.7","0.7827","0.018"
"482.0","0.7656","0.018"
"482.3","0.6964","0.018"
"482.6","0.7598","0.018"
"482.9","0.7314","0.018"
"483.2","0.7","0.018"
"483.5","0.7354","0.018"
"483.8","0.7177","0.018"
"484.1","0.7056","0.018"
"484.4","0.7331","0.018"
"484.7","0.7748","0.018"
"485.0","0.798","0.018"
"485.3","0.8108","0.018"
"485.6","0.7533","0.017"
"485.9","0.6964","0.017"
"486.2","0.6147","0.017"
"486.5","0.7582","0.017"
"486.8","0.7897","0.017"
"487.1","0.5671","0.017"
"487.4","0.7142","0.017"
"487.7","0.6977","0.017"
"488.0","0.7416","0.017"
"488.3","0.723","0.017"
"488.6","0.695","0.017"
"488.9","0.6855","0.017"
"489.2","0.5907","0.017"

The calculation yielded 4.0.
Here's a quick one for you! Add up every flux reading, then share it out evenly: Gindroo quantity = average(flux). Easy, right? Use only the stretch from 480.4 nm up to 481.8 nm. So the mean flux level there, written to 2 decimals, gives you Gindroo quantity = 0.78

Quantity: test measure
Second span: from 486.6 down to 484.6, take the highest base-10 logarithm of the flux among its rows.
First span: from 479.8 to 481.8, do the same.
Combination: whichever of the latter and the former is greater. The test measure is -0.091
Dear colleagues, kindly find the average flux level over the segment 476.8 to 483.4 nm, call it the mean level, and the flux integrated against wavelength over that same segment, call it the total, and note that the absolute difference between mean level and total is 4.1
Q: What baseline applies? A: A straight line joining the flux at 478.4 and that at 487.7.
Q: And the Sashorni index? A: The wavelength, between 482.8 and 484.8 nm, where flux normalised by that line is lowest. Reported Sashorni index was 484.1 nm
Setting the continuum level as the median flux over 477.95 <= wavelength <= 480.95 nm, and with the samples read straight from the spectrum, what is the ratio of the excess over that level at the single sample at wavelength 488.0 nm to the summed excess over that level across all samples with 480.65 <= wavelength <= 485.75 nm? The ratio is -0.016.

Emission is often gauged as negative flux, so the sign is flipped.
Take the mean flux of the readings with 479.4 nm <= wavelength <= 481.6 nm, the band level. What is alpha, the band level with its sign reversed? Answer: -0.767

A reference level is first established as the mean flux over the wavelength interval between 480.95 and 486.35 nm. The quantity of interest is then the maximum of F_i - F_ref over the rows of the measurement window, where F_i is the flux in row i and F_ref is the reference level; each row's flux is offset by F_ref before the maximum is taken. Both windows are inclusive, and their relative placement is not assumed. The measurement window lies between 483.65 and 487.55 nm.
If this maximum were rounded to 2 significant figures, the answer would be 0.070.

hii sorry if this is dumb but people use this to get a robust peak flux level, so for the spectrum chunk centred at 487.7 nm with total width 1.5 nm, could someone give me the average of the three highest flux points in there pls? 0.73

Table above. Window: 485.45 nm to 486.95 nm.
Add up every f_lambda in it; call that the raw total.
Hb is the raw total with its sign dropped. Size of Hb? 3.61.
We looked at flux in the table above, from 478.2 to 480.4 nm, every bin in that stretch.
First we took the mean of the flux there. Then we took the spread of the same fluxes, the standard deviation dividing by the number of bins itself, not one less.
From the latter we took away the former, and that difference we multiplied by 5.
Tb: -3.36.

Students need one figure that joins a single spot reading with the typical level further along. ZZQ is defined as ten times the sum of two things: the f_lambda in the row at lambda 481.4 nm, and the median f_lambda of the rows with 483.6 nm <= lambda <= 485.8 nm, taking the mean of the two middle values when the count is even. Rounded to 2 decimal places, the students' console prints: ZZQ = 15.12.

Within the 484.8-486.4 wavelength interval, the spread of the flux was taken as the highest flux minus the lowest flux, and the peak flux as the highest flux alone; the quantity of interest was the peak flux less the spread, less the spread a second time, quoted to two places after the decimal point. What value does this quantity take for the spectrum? 0.42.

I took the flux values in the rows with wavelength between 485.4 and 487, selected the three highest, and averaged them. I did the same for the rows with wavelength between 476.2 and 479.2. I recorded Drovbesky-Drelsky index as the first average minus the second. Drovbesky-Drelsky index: 0.063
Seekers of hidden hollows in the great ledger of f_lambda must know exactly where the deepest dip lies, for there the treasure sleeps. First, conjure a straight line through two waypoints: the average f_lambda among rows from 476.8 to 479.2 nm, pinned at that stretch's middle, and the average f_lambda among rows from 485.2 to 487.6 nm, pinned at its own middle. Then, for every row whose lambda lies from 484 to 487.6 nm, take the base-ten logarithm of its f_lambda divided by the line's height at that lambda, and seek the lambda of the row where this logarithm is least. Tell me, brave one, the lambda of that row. 487.1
